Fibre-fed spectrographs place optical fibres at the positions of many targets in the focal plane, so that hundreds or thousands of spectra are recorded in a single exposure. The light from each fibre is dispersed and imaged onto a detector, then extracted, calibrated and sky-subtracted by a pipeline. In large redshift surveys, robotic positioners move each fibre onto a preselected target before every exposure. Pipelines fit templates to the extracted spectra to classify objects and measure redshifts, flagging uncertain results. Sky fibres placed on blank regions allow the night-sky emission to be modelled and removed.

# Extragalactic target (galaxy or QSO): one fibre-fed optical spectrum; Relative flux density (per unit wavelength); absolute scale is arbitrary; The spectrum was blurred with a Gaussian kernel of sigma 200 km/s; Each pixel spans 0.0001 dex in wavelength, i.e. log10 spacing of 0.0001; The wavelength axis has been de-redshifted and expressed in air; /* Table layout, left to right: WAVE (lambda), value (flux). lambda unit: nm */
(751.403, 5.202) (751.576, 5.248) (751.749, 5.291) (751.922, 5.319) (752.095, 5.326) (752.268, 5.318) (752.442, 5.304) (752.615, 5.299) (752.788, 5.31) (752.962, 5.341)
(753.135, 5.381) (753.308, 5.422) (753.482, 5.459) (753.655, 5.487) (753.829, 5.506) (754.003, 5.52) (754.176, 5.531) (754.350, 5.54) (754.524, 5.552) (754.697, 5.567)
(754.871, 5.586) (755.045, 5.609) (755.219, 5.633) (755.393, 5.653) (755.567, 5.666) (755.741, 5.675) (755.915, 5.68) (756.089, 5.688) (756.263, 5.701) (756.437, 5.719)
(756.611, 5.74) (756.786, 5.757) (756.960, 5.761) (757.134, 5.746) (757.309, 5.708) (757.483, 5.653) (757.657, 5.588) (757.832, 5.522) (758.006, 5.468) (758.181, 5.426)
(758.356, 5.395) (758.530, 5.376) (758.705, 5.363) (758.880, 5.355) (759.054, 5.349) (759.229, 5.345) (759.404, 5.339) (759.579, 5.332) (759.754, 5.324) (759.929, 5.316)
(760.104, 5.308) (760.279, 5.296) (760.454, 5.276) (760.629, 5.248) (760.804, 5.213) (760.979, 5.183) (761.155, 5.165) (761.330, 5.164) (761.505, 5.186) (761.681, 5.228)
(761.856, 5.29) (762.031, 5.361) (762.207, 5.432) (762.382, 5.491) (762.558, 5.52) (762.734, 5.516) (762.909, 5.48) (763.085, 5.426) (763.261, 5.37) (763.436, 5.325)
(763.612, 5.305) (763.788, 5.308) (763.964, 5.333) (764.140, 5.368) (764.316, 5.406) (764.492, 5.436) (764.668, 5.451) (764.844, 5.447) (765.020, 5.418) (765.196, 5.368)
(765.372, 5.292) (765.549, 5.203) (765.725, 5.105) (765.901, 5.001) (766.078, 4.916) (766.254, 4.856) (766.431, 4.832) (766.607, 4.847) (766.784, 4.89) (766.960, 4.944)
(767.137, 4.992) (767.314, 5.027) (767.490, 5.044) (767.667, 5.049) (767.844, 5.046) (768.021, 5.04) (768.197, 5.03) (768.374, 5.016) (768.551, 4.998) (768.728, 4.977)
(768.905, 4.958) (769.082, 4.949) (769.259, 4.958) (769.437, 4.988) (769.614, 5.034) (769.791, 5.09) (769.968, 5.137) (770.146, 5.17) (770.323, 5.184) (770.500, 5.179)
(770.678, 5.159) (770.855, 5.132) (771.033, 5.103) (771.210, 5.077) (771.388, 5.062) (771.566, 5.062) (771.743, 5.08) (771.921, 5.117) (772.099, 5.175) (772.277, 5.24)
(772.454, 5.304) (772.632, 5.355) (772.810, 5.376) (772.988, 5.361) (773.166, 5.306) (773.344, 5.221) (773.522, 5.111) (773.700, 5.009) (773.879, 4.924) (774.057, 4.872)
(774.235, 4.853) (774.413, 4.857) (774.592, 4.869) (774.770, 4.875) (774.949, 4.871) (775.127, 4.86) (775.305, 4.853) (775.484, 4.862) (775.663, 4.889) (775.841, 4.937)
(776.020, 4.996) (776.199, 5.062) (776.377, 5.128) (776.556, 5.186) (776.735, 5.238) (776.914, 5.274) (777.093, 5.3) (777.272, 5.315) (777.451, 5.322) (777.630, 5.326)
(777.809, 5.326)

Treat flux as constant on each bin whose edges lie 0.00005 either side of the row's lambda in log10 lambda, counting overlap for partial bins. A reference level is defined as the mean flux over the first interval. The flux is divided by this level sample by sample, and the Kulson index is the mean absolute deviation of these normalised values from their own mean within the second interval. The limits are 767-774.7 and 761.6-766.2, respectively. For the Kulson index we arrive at 0.021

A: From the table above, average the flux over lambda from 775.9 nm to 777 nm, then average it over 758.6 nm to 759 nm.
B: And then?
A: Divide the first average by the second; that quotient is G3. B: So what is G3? 0.96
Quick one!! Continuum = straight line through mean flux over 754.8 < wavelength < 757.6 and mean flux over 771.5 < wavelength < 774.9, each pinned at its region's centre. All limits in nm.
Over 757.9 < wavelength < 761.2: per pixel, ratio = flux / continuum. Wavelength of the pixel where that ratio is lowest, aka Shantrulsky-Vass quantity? 761.155 nm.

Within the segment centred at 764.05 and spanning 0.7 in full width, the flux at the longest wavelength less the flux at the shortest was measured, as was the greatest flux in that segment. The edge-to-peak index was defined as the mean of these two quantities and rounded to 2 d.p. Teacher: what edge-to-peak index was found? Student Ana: 2.75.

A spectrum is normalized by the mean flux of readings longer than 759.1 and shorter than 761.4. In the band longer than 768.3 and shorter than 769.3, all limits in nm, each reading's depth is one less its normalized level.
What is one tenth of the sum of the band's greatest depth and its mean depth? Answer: 0.0117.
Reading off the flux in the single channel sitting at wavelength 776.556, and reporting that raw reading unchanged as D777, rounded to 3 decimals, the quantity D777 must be 5.186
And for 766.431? 4.832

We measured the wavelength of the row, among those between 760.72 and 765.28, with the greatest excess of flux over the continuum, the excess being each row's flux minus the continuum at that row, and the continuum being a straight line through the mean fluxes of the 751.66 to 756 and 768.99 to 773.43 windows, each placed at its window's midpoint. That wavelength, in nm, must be 762.558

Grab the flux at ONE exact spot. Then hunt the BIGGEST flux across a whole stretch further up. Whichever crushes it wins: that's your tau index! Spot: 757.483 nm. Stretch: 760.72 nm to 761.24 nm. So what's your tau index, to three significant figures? 5.65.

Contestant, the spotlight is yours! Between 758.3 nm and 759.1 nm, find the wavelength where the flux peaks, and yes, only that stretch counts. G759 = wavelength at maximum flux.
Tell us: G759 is 758.356 nm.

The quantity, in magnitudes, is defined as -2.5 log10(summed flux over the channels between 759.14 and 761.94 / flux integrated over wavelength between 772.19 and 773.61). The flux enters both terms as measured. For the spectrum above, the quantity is -2.6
